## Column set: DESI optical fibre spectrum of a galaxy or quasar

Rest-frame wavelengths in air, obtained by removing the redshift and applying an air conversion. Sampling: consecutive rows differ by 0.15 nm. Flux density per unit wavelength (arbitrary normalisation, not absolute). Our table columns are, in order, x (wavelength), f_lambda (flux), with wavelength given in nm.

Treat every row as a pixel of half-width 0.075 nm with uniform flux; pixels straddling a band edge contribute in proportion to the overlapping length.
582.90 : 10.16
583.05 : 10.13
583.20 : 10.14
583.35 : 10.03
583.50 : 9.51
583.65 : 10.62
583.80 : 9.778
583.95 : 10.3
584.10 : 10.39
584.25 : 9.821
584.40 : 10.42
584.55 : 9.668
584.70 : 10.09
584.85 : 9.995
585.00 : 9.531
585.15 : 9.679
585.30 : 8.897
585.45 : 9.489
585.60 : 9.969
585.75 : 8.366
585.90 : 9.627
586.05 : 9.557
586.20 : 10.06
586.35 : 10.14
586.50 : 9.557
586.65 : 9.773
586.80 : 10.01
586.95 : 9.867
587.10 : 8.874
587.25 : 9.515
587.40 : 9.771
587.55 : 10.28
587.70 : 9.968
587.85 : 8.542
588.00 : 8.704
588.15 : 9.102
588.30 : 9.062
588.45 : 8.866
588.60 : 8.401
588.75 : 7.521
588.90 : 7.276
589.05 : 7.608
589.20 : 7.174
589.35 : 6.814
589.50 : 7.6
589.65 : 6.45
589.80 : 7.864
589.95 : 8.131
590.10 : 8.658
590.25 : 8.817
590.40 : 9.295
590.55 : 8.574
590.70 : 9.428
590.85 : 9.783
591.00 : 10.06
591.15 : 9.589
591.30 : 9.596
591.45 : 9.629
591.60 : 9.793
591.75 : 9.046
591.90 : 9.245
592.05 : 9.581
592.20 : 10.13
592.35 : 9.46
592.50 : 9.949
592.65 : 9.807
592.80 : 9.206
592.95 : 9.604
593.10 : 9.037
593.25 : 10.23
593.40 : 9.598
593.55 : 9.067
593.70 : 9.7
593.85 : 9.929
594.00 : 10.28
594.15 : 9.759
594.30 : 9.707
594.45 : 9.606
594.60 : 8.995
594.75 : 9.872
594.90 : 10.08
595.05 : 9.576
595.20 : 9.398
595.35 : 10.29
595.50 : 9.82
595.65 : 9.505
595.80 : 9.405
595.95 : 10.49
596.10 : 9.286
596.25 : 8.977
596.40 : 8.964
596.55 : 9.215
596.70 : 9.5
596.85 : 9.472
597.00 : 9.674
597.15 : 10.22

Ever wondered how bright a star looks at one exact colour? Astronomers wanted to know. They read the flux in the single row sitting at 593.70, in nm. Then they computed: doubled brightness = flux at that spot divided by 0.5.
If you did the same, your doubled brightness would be 19.4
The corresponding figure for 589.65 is 12.9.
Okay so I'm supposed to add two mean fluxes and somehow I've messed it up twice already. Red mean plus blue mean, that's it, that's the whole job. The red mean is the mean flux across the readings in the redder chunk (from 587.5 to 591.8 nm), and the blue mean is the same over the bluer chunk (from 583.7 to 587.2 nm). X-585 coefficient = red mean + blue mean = 18.4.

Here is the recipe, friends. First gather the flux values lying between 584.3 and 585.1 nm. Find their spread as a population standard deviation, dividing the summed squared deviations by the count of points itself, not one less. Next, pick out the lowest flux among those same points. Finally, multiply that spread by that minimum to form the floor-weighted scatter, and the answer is 3.0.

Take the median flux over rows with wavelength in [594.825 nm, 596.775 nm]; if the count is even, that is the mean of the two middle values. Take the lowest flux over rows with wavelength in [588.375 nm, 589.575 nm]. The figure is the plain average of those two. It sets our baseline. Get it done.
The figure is 8.16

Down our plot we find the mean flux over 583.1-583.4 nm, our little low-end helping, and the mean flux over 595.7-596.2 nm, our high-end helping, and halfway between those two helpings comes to 9.9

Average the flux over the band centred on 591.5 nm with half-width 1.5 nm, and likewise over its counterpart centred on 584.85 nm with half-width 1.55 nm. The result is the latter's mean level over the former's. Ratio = 1.04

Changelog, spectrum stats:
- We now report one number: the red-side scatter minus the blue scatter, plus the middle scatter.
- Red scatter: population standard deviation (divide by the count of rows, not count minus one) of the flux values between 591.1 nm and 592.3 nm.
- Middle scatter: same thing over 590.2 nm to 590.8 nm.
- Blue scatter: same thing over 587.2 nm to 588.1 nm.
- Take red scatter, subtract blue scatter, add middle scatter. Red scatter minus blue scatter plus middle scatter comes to 0.01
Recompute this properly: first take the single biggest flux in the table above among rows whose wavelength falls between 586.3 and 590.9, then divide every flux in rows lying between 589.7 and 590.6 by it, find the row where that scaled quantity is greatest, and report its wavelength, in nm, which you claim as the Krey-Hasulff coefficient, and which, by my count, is 590.40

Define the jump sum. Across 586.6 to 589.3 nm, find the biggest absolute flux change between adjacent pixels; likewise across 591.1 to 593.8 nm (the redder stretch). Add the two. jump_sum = 2.62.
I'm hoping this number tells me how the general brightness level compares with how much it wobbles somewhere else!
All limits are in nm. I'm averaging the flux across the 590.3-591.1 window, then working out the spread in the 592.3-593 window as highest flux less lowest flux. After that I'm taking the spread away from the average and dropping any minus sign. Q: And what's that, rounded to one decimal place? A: 8.7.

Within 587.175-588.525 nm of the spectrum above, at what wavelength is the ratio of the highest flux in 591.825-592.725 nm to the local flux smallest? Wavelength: 587.55 nm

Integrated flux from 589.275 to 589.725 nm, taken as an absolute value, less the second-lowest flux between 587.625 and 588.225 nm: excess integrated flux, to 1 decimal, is -5.6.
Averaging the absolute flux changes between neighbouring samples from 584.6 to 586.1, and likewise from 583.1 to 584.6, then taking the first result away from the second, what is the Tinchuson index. -0.04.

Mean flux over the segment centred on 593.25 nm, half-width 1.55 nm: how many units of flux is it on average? 9.61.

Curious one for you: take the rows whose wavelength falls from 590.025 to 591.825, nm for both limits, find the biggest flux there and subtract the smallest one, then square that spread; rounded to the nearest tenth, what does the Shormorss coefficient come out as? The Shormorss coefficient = 2.2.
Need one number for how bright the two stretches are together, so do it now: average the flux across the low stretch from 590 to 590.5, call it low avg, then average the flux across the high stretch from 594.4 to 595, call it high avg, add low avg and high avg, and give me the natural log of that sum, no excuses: 2.92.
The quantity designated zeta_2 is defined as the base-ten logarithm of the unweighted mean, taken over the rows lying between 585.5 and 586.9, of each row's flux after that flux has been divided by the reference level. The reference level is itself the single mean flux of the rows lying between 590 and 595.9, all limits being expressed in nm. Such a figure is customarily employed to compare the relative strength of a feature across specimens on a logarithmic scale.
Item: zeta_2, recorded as 0.005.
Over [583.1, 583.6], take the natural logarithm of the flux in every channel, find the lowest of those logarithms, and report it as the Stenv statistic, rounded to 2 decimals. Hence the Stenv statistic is 2.25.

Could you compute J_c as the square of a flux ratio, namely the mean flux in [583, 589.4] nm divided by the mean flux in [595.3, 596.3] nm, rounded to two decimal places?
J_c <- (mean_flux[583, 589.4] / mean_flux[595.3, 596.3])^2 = 0.94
